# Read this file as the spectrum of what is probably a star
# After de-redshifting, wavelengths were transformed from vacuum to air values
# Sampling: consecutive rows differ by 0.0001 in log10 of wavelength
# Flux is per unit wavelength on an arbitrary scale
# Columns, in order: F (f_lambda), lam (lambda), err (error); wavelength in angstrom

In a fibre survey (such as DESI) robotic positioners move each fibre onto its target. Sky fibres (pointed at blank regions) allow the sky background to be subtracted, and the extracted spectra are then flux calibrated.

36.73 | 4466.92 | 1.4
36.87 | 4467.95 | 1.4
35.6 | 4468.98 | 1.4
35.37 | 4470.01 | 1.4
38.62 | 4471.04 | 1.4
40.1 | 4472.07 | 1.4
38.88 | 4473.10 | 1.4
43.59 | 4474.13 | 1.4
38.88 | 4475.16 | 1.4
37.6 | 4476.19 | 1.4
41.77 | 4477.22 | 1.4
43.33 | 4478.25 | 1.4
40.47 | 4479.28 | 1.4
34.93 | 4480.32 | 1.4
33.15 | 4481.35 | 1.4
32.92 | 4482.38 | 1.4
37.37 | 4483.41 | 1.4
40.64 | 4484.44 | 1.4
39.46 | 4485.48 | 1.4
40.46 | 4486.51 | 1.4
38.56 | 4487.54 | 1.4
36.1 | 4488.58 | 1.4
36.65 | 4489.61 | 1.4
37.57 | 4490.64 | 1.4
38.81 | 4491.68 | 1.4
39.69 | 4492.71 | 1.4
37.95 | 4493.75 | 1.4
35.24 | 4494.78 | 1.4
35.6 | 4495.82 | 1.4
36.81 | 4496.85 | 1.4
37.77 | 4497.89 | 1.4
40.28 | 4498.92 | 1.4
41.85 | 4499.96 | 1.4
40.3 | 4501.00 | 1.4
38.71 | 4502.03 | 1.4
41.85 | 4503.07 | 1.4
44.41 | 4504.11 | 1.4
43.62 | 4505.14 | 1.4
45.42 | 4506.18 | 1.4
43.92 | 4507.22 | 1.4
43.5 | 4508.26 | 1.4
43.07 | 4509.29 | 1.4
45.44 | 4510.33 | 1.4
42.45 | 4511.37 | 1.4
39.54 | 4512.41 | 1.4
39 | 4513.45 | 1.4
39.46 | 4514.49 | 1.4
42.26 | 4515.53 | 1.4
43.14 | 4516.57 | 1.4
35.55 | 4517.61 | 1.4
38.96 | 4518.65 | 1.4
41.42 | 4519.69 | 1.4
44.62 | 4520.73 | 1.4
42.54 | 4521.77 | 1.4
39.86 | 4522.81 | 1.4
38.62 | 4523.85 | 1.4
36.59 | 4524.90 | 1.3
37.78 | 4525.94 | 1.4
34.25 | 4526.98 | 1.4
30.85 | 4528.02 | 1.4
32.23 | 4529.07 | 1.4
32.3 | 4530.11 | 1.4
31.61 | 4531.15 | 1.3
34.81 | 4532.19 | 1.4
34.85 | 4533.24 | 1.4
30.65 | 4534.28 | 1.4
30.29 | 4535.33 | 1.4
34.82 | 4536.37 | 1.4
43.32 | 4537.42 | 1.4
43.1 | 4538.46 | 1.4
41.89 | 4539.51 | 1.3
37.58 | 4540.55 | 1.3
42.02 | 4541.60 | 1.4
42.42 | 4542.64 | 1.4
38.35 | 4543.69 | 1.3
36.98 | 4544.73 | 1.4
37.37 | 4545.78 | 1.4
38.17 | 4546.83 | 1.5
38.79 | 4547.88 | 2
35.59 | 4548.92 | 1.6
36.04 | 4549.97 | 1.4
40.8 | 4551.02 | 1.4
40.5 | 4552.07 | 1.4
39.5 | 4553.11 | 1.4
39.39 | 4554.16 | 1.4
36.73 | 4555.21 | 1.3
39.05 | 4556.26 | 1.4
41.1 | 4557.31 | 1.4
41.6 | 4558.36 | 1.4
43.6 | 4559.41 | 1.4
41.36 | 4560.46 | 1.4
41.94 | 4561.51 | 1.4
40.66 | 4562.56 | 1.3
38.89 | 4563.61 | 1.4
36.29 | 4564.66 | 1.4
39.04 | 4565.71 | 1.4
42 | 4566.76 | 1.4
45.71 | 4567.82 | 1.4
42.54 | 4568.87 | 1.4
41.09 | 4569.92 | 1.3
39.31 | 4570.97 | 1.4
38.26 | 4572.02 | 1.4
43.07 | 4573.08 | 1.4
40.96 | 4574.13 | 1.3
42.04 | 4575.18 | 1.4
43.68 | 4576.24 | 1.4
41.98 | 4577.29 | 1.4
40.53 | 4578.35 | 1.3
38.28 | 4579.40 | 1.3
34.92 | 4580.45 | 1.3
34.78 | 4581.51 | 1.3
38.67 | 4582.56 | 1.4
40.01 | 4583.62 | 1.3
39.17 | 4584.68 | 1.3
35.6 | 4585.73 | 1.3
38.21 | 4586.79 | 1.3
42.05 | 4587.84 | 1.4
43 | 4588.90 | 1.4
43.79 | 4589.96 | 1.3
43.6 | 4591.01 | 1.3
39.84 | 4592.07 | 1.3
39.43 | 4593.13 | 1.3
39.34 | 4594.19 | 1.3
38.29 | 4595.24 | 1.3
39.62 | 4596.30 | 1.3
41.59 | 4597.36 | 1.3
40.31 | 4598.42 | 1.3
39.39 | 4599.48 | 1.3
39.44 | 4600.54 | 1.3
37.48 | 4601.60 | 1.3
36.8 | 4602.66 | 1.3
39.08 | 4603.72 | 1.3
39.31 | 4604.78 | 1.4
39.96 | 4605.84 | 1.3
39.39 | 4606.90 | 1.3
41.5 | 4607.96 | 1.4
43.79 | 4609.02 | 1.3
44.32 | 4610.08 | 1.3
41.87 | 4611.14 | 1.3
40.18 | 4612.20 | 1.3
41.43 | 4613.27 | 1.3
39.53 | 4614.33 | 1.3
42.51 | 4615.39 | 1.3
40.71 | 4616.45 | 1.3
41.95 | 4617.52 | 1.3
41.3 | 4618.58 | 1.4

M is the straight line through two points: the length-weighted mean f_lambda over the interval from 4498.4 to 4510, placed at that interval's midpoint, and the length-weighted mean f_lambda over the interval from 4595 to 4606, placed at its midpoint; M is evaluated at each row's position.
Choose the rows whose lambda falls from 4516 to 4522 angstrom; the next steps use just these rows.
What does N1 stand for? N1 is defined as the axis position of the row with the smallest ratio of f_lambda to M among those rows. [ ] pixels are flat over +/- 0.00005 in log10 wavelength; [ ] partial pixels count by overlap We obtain 4517.61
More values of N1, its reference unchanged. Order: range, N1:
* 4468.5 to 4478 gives 4470.01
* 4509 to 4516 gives 4513.45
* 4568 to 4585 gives 4581.51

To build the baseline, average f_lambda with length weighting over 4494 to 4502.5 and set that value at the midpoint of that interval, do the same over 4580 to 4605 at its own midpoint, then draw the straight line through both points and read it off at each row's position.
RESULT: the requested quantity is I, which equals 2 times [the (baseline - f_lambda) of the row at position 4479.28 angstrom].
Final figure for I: -5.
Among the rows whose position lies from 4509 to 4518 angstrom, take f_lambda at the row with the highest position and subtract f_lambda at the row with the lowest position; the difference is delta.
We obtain -8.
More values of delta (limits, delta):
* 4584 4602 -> -2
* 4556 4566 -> 0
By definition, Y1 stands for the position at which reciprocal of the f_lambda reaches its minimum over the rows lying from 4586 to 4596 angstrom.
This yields 4589.96 angstrom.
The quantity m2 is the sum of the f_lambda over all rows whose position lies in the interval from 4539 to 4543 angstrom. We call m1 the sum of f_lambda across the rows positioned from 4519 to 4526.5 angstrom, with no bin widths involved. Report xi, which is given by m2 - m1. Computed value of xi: -118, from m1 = 281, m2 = 164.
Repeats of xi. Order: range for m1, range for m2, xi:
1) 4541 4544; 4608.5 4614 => 89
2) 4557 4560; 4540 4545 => 71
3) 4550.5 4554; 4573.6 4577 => 6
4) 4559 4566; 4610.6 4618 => 6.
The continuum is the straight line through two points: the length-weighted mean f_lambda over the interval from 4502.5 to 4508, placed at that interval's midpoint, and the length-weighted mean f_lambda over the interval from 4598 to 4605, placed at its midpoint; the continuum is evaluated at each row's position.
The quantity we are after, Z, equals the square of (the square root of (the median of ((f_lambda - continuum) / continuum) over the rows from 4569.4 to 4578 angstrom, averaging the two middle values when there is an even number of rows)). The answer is 0.033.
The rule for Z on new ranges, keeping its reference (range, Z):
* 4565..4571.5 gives 0.026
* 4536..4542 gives 0.001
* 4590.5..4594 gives 0.015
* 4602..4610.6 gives 0.030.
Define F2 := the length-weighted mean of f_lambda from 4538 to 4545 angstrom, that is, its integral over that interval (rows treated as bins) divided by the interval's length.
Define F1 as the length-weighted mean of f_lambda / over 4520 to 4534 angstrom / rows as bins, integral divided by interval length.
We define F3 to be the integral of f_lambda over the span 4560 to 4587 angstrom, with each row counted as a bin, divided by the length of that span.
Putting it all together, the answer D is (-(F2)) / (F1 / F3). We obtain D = -44.7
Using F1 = 36.2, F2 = 40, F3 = 40.0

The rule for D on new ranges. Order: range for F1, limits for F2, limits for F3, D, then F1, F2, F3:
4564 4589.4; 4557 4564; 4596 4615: -41.6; 40.0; 41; 40.3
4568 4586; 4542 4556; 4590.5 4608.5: -38.3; 39.9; 39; 39.7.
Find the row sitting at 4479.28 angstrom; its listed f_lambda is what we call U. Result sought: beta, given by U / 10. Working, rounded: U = 40.47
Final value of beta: 4.05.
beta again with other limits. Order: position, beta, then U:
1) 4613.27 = 4.14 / 41.43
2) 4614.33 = 3.95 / 39.53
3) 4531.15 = 3.16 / 31.61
